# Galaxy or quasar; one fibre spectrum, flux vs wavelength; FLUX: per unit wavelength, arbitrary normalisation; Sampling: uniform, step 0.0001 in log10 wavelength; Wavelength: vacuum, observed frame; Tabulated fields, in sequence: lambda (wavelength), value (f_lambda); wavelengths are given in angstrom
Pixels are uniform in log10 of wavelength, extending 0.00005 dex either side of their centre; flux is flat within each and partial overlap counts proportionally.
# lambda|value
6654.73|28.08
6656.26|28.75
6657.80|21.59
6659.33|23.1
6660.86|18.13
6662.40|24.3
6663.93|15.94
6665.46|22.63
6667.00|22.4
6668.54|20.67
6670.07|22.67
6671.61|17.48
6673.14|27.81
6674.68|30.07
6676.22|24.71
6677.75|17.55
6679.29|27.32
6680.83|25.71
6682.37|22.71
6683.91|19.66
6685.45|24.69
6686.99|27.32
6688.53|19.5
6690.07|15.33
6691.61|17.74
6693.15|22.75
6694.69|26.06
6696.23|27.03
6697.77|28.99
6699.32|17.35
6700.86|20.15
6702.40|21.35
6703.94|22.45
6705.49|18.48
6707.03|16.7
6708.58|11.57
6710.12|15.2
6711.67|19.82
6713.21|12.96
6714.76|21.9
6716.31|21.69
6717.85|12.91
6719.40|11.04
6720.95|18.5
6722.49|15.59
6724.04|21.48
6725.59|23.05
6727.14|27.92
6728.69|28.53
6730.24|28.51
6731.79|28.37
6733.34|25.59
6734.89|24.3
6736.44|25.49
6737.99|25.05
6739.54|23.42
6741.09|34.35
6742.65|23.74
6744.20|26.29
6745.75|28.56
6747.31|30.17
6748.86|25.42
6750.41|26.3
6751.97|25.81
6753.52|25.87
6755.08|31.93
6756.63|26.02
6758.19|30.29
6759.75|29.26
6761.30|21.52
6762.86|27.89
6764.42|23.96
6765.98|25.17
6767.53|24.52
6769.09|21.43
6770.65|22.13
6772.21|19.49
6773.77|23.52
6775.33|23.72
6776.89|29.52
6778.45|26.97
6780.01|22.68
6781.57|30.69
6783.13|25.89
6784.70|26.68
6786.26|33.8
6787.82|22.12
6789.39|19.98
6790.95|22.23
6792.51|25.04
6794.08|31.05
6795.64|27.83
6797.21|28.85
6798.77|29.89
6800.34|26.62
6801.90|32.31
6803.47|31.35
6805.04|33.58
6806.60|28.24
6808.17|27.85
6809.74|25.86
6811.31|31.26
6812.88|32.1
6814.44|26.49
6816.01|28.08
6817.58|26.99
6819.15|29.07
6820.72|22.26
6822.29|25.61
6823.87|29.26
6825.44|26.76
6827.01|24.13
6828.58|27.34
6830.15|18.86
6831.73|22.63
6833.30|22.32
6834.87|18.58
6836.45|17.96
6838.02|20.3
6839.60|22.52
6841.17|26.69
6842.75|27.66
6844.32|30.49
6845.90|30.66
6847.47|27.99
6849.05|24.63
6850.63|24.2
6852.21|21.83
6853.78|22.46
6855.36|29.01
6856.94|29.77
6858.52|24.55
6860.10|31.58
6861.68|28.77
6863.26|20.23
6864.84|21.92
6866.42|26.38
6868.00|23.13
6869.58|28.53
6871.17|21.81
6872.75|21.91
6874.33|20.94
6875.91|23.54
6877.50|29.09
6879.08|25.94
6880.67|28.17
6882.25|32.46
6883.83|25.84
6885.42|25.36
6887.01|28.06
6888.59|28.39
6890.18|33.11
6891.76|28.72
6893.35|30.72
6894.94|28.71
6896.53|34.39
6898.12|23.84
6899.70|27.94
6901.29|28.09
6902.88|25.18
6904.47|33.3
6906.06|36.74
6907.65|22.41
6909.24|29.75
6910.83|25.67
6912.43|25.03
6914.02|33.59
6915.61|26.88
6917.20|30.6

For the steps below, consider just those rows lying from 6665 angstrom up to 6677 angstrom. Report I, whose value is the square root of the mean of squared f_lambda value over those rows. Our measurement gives 24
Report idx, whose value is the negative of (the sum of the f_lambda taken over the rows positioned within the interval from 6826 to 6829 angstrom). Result -51.5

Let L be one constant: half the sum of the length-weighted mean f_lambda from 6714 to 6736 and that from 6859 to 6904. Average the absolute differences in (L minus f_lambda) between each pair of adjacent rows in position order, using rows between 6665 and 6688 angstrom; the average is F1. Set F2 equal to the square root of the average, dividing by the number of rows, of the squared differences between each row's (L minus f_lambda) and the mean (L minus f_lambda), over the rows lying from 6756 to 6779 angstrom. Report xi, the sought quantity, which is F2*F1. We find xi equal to 13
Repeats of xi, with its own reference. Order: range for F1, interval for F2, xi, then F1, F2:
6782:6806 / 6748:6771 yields 11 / 3.6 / 3.0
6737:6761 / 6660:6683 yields 15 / 3.8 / 4.0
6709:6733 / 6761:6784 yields 12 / 3.9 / 3.0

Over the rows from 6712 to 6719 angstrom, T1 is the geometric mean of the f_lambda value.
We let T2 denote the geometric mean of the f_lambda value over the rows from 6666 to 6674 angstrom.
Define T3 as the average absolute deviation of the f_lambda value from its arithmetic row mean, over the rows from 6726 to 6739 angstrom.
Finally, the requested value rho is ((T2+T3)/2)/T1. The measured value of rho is 0.70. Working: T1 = 17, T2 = 22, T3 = 1.6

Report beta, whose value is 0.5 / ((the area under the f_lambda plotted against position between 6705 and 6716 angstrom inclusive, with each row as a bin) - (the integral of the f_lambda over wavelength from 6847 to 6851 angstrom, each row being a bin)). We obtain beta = 0.006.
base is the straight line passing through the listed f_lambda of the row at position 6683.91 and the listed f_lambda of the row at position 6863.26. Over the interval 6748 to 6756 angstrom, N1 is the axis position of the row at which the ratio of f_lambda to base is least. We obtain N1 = 6748.86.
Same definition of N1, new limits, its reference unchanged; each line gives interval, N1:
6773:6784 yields 6780.01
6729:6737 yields 6734.89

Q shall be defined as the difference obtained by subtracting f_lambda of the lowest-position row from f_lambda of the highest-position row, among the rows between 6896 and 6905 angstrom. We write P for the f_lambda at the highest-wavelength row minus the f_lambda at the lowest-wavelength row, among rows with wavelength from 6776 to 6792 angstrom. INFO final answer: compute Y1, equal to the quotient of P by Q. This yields 6.69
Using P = -7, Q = -1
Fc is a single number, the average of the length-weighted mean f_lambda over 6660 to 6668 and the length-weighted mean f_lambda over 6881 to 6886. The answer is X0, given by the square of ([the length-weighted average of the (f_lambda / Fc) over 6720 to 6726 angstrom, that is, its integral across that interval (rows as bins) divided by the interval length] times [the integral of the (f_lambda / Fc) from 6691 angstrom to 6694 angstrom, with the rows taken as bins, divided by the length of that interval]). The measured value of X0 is 0.4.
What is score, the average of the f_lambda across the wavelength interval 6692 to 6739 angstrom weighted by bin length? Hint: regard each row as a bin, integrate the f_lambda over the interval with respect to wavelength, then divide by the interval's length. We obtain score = 21.3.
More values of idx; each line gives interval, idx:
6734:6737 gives -49.8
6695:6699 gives -56.0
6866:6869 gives -49.5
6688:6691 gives -34.8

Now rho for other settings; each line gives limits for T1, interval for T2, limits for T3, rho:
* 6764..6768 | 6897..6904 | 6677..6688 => 0.60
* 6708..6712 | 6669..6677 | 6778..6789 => 0.90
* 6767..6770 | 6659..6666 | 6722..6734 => 0.53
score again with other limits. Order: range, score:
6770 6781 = 24.2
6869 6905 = 27.5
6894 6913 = 28.5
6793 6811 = 29.4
